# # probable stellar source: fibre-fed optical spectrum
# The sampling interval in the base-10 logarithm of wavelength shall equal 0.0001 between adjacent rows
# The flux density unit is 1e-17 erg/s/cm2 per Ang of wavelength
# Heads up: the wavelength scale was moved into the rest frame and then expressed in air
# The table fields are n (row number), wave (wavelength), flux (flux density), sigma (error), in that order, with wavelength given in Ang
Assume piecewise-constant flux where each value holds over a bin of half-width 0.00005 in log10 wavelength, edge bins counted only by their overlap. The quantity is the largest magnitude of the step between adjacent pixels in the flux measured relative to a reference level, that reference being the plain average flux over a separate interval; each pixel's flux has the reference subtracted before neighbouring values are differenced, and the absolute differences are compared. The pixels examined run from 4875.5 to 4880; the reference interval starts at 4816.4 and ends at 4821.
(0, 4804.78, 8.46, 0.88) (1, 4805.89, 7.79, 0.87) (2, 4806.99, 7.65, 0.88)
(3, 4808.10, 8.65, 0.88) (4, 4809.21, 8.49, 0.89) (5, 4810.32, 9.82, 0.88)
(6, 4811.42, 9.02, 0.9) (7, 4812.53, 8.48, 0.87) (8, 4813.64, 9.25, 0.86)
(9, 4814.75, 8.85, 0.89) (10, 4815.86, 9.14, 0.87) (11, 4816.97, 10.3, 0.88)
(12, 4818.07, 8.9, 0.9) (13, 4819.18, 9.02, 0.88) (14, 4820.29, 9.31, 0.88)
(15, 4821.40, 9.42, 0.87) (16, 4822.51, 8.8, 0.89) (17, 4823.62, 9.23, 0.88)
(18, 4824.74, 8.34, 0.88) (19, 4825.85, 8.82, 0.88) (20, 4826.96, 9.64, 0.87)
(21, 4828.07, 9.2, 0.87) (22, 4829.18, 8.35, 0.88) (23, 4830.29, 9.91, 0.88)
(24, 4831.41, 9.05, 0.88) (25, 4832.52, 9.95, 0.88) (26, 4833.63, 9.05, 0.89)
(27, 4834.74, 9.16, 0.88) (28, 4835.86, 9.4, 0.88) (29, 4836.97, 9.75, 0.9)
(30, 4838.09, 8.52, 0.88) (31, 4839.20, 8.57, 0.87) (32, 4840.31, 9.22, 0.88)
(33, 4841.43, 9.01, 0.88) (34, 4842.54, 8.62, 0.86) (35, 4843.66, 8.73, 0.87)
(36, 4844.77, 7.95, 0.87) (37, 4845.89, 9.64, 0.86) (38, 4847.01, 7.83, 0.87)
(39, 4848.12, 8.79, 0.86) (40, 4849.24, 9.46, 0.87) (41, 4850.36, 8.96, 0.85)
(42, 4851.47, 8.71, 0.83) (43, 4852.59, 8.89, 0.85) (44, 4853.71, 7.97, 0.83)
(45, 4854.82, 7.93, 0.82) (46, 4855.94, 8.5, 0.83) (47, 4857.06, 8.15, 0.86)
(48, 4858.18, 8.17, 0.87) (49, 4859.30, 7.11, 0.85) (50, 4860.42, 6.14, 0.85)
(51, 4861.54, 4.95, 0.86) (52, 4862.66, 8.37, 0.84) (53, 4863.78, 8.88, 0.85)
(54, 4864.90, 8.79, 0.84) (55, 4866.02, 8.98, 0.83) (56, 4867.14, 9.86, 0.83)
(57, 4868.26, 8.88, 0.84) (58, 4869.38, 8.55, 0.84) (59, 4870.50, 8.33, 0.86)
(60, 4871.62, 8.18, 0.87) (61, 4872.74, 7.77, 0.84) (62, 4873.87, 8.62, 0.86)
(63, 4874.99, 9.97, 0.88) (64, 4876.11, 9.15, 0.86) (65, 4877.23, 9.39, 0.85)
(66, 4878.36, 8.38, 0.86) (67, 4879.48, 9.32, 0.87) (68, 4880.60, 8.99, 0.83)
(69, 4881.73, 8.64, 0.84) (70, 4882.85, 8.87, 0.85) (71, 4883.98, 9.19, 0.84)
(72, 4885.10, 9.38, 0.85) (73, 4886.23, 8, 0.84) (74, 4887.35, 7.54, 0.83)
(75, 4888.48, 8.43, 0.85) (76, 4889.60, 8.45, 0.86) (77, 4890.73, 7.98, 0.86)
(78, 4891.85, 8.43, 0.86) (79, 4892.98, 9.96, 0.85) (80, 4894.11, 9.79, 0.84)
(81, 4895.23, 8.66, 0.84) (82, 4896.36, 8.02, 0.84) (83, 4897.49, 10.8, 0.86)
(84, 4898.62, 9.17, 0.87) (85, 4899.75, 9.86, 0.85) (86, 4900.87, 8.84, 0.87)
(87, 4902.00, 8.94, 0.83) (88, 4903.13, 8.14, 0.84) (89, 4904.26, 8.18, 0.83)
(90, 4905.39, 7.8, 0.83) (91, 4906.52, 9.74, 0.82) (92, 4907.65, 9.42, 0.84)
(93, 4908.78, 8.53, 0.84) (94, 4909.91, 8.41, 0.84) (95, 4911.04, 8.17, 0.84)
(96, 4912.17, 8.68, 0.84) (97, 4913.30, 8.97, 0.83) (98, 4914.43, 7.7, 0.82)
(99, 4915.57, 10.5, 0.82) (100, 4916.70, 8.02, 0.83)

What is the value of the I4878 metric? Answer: 1.01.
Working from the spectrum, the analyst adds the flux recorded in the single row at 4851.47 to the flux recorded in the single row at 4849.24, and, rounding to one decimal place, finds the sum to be 18.2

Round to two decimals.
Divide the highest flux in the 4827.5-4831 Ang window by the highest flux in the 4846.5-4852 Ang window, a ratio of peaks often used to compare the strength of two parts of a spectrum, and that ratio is 1.05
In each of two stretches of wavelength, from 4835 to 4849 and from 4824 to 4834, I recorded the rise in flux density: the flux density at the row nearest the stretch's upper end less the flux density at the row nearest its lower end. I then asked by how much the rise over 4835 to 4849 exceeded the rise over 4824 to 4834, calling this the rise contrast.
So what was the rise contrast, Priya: -1.3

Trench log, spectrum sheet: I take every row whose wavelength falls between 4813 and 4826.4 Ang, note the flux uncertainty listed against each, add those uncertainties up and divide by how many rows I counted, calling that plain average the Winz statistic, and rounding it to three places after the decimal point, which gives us 0.880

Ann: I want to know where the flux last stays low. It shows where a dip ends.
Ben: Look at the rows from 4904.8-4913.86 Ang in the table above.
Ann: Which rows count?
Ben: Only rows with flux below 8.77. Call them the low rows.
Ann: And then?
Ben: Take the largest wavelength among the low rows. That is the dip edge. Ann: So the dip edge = 4912.17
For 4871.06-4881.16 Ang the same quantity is 4878.36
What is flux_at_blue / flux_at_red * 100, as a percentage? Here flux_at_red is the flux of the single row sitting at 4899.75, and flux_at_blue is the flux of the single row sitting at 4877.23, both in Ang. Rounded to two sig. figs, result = 95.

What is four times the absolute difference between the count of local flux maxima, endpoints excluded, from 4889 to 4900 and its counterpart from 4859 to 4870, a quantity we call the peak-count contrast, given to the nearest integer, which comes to 0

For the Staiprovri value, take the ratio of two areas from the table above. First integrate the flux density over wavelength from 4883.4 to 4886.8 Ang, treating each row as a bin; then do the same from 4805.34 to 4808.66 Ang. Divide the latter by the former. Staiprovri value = 0.89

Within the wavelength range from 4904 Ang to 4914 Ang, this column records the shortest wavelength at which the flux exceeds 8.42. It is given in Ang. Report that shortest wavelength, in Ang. 4906.52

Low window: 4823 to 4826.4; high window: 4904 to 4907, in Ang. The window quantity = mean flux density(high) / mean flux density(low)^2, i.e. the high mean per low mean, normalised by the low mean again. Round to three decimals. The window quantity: 0.111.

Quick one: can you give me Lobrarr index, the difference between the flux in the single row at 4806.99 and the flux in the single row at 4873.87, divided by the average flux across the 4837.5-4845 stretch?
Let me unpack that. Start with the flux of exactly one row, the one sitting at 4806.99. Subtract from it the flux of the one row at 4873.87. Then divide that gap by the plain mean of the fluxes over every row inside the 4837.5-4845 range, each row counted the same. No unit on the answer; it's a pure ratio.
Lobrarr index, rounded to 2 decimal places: -0.11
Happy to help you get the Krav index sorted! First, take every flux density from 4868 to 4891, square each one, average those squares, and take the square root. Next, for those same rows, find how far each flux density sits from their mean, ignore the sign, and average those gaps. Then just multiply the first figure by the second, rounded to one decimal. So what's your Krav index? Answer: 4.2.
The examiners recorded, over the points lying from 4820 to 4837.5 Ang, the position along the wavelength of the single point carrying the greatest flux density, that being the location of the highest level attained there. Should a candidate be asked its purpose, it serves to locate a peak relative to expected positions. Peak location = 4832.52 Ang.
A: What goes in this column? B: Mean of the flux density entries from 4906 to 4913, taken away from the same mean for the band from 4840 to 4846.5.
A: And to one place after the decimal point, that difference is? 0.0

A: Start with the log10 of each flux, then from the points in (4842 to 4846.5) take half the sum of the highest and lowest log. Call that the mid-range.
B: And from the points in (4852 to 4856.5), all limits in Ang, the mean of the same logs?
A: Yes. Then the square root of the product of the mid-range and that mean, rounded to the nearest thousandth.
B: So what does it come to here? 0.931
